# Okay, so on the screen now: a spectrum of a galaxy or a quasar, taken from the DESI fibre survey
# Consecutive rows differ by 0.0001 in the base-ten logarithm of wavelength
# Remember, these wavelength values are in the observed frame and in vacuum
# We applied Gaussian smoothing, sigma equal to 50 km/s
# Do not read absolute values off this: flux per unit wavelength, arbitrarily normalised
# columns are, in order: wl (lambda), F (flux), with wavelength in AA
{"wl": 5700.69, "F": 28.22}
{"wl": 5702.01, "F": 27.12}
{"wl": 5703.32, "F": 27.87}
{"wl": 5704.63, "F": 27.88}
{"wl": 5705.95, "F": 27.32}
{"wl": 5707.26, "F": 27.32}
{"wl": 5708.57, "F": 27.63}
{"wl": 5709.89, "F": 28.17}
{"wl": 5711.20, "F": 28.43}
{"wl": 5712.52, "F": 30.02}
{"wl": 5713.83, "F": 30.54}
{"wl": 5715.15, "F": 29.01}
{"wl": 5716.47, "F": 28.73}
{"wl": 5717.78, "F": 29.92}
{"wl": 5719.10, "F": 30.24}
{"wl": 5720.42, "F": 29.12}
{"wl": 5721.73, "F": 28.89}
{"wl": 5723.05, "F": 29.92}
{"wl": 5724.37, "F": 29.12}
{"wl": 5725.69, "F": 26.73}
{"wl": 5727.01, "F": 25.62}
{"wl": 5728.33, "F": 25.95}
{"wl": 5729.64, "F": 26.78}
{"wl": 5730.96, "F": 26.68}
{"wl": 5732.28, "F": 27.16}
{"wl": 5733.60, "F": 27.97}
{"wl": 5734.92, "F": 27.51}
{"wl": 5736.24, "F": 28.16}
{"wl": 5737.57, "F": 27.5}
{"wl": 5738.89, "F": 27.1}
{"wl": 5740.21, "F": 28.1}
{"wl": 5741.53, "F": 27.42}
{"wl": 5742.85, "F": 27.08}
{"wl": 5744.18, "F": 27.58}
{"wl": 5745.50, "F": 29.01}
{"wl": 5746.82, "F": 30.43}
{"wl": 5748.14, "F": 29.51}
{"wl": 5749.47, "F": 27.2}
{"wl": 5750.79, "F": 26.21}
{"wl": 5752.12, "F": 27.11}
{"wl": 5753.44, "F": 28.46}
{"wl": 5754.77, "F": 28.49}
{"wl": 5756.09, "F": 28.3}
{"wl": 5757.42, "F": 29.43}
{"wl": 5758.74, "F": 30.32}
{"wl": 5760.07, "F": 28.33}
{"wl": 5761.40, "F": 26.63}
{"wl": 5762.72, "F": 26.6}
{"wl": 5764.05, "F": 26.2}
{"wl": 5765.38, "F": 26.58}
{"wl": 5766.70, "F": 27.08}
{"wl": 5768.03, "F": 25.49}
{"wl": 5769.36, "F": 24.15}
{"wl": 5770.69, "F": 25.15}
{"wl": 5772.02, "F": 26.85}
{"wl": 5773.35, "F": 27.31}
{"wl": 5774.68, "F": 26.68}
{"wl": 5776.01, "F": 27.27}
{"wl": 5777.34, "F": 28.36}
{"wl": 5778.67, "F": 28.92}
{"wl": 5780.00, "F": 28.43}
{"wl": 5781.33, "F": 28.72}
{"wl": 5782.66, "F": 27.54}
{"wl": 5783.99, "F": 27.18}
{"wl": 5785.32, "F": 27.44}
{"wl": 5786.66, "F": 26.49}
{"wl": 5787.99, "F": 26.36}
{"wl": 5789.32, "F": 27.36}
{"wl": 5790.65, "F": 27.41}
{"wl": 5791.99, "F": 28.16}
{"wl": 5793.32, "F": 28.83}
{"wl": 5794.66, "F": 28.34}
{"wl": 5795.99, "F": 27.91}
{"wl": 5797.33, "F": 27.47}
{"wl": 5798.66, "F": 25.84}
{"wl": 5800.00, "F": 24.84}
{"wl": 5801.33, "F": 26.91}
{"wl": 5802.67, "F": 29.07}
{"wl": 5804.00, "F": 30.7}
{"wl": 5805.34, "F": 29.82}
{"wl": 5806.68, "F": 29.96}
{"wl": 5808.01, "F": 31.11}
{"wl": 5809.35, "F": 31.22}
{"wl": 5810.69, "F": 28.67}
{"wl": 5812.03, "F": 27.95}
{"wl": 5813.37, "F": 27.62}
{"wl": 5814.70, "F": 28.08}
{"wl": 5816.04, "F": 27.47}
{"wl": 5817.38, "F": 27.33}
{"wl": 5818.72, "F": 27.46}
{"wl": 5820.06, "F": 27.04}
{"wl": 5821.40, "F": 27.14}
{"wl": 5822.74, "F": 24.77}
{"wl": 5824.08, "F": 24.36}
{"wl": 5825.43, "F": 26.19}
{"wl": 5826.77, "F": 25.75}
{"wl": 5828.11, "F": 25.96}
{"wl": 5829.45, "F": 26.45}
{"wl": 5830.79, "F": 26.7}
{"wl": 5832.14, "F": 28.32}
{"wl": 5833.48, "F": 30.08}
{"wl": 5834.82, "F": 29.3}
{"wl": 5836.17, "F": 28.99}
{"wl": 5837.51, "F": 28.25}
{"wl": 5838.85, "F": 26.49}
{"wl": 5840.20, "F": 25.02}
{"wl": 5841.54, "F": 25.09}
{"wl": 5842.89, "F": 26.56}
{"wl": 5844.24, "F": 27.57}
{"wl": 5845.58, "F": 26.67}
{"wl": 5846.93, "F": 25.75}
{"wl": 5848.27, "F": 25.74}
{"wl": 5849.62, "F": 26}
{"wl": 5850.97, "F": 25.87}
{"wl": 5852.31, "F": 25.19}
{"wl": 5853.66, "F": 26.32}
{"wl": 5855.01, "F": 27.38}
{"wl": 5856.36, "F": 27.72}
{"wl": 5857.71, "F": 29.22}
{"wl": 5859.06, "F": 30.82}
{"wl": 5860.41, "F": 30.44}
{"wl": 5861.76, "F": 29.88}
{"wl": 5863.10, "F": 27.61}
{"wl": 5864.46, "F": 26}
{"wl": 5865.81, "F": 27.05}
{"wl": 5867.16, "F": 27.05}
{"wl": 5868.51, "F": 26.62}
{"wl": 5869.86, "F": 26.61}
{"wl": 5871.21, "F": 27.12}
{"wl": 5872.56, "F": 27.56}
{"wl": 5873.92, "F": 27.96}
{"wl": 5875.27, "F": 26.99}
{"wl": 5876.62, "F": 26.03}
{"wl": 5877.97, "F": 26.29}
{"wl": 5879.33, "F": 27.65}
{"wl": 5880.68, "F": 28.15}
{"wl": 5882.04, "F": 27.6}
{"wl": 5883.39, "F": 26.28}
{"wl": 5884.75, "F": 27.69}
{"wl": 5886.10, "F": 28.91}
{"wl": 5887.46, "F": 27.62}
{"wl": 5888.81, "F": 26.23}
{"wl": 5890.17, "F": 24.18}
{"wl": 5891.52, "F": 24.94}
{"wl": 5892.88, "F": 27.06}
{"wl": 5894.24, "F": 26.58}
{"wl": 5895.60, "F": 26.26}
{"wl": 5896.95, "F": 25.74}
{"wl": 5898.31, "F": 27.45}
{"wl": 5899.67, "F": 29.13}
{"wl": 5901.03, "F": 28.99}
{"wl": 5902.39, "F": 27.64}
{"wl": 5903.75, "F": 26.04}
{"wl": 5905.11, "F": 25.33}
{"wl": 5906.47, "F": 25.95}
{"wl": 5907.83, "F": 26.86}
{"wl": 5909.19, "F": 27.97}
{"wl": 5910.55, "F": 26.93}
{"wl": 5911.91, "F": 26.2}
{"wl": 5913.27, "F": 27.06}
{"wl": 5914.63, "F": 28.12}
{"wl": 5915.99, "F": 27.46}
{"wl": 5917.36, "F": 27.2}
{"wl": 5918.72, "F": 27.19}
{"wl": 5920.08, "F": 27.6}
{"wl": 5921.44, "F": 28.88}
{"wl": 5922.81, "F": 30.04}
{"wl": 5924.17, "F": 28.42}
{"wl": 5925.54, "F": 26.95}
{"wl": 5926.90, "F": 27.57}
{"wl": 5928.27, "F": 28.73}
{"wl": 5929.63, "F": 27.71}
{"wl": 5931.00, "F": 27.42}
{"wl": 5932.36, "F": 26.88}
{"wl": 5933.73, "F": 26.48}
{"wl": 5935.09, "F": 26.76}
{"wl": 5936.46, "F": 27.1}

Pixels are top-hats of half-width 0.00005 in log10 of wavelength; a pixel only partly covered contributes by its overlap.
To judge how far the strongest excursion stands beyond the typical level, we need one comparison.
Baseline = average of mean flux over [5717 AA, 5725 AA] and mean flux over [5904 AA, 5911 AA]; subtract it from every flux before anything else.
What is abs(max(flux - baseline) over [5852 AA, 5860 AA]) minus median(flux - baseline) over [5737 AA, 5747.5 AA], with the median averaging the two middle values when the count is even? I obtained 3.3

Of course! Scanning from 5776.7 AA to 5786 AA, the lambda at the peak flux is 5778.67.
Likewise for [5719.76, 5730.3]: 5723.05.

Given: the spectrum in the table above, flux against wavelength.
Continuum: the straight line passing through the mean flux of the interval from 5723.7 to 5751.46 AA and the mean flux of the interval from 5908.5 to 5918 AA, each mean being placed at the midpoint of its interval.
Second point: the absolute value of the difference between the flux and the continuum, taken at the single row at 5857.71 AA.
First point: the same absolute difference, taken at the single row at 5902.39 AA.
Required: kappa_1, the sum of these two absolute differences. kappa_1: 2.2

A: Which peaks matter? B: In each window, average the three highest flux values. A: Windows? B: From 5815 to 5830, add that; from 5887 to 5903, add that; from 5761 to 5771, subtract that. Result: 29.2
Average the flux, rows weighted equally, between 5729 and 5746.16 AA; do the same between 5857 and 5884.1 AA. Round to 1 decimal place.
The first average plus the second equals 55.2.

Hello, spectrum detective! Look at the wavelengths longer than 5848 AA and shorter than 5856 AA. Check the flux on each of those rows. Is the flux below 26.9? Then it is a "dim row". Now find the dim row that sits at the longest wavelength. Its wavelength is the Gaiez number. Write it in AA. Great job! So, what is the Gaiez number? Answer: 5853.66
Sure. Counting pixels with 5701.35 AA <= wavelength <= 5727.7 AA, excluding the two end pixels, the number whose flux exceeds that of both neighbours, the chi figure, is 4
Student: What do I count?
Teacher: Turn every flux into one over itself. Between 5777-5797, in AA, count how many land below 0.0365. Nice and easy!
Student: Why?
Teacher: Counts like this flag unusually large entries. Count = 11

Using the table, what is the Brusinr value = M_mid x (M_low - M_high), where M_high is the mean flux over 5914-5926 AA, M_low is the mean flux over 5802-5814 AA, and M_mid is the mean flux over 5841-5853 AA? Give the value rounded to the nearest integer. 41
